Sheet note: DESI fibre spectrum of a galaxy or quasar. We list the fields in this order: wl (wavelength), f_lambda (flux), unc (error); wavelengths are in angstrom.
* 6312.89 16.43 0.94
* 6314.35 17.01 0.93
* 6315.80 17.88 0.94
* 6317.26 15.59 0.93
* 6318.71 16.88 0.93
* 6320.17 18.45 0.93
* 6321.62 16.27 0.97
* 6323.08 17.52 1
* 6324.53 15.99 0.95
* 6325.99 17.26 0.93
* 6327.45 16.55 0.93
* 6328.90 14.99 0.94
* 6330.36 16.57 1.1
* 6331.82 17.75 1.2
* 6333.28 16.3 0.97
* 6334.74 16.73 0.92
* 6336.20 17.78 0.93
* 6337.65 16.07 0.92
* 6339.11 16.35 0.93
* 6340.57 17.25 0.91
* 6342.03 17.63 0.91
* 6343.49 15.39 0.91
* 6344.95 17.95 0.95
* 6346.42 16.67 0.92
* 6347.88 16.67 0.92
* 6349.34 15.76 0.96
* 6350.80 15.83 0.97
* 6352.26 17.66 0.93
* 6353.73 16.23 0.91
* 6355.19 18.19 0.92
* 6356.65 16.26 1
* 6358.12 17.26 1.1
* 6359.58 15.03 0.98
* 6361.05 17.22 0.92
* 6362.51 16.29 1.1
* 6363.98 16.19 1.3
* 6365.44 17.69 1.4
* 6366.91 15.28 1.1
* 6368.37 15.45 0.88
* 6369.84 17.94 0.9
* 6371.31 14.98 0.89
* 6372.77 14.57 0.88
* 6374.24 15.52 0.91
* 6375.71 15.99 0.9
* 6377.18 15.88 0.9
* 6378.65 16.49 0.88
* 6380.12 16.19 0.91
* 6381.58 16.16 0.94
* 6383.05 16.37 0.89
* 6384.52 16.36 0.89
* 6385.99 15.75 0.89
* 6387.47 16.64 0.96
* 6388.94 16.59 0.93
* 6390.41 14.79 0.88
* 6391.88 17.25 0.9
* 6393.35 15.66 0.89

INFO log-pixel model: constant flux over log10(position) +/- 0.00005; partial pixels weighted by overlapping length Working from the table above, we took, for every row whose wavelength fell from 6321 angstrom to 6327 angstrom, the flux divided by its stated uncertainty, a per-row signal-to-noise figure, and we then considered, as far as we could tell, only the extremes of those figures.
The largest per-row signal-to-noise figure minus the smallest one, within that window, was 1.8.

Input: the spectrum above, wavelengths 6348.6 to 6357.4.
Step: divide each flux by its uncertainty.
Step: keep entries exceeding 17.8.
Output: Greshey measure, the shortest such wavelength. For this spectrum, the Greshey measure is 6352.26 angstrom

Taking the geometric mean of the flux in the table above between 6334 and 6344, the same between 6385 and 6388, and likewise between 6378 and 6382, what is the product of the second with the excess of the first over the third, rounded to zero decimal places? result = 7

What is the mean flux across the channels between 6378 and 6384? 16.3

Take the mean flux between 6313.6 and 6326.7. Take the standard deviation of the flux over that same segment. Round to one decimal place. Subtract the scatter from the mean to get 16.1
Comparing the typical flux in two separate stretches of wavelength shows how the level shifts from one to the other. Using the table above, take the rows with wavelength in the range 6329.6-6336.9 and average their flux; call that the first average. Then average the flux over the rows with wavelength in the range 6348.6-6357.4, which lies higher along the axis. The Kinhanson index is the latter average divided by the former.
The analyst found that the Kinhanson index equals 0.98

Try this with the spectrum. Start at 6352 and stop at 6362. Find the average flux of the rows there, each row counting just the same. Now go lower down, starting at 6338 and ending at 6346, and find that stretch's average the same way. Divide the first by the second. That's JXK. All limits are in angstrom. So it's 1.00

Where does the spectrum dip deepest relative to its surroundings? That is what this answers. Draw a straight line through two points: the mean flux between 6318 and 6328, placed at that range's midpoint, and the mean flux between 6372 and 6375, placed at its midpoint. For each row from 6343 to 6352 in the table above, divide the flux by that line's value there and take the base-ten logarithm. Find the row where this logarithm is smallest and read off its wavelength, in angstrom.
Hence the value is 6343.49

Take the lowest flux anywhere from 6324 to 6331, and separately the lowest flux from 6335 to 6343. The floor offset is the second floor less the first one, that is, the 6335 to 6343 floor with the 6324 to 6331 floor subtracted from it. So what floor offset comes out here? 1.1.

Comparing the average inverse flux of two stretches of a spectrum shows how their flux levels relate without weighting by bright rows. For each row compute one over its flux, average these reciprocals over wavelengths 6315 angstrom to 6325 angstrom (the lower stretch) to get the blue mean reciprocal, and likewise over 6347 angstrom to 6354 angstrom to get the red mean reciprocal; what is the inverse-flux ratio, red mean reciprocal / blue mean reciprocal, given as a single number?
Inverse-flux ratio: 1.029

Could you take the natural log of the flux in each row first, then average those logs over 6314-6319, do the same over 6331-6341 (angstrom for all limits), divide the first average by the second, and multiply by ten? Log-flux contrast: 10.0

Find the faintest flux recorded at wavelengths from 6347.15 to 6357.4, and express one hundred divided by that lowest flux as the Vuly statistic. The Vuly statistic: 6.35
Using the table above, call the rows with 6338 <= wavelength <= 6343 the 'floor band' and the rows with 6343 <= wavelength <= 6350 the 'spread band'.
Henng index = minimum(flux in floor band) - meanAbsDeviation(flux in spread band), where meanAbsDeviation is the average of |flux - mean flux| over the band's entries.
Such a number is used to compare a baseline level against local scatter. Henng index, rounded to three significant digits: 15.6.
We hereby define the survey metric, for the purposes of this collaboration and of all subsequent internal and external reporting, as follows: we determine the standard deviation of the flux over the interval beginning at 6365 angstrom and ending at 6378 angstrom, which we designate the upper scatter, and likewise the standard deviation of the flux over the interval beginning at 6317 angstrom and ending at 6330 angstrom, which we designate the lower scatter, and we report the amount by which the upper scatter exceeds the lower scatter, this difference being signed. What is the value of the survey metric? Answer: 0.10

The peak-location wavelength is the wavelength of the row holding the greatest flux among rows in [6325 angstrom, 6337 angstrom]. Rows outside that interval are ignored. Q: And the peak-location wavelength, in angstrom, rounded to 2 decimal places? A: 6336.20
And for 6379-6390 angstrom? 6387.47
